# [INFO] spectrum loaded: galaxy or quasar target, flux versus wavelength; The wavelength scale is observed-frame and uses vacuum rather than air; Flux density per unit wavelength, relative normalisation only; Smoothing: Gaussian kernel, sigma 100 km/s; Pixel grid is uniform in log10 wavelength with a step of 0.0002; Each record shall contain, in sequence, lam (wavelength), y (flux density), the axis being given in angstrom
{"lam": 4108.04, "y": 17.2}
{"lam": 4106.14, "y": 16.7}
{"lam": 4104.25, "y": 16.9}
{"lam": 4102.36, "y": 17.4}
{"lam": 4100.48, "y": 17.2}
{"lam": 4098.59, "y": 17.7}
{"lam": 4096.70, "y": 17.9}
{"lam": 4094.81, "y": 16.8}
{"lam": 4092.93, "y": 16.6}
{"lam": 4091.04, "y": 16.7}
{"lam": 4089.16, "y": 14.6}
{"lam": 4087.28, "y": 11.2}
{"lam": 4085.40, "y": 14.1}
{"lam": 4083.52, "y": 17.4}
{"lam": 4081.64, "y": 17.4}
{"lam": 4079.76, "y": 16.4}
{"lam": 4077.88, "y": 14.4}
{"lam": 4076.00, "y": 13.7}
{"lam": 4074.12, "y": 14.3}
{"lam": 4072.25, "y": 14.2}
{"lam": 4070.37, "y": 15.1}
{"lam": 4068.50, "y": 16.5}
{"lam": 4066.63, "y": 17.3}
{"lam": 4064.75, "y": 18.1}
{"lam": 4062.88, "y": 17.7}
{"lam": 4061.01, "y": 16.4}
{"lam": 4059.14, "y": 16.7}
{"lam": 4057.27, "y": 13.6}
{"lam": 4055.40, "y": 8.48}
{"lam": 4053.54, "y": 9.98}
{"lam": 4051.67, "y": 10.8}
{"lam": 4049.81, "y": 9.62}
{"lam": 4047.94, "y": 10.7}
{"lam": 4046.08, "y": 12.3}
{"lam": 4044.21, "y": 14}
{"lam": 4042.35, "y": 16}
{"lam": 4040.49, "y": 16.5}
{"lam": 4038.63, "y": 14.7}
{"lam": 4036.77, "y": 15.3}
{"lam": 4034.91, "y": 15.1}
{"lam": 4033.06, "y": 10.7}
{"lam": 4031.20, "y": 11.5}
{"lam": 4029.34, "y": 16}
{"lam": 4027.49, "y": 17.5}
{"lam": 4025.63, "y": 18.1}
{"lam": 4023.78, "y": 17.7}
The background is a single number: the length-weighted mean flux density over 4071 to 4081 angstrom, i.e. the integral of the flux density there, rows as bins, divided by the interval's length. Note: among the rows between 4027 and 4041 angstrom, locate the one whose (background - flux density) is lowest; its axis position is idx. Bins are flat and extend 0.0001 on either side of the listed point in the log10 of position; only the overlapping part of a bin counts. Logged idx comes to 4027.49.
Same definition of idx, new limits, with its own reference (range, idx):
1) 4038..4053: 4040.49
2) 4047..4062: 4059.14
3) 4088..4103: 4096.70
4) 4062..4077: 4064.75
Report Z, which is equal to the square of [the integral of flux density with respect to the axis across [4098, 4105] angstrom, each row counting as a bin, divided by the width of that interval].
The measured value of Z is 300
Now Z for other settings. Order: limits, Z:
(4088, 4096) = 259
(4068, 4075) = 223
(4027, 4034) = 188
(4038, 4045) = 236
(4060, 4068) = 300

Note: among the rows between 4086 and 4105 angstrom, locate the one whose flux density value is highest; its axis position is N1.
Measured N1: 4096.70 angstrom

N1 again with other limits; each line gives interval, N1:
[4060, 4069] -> 4064.75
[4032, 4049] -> 4040.49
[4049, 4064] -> 4062.88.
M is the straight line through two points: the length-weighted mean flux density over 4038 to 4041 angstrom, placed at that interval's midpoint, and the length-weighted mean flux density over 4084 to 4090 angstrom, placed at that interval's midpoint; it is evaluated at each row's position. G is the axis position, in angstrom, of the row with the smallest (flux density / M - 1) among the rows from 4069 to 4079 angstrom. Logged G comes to 4076.00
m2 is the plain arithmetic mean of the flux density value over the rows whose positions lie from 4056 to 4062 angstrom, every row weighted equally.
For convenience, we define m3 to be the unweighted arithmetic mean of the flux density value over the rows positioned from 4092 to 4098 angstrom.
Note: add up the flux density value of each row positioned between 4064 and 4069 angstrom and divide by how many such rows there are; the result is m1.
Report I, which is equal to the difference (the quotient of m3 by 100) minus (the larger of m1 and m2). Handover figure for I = -17.1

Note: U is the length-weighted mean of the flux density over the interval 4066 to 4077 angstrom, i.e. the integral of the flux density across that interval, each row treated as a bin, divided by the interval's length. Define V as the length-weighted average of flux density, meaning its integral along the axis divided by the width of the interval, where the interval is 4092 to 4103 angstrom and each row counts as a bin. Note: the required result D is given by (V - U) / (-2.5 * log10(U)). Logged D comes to -0.7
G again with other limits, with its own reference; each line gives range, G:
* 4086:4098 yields 4087.28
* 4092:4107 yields 4092.93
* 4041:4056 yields 4055.40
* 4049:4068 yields 4055.40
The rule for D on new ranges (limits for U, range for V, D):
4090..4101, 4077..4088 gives 0.6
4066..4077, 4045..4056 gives 1.6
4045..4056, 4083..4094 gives -1.8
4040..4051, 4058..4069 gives -1.5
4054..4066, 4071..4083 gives 0.0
